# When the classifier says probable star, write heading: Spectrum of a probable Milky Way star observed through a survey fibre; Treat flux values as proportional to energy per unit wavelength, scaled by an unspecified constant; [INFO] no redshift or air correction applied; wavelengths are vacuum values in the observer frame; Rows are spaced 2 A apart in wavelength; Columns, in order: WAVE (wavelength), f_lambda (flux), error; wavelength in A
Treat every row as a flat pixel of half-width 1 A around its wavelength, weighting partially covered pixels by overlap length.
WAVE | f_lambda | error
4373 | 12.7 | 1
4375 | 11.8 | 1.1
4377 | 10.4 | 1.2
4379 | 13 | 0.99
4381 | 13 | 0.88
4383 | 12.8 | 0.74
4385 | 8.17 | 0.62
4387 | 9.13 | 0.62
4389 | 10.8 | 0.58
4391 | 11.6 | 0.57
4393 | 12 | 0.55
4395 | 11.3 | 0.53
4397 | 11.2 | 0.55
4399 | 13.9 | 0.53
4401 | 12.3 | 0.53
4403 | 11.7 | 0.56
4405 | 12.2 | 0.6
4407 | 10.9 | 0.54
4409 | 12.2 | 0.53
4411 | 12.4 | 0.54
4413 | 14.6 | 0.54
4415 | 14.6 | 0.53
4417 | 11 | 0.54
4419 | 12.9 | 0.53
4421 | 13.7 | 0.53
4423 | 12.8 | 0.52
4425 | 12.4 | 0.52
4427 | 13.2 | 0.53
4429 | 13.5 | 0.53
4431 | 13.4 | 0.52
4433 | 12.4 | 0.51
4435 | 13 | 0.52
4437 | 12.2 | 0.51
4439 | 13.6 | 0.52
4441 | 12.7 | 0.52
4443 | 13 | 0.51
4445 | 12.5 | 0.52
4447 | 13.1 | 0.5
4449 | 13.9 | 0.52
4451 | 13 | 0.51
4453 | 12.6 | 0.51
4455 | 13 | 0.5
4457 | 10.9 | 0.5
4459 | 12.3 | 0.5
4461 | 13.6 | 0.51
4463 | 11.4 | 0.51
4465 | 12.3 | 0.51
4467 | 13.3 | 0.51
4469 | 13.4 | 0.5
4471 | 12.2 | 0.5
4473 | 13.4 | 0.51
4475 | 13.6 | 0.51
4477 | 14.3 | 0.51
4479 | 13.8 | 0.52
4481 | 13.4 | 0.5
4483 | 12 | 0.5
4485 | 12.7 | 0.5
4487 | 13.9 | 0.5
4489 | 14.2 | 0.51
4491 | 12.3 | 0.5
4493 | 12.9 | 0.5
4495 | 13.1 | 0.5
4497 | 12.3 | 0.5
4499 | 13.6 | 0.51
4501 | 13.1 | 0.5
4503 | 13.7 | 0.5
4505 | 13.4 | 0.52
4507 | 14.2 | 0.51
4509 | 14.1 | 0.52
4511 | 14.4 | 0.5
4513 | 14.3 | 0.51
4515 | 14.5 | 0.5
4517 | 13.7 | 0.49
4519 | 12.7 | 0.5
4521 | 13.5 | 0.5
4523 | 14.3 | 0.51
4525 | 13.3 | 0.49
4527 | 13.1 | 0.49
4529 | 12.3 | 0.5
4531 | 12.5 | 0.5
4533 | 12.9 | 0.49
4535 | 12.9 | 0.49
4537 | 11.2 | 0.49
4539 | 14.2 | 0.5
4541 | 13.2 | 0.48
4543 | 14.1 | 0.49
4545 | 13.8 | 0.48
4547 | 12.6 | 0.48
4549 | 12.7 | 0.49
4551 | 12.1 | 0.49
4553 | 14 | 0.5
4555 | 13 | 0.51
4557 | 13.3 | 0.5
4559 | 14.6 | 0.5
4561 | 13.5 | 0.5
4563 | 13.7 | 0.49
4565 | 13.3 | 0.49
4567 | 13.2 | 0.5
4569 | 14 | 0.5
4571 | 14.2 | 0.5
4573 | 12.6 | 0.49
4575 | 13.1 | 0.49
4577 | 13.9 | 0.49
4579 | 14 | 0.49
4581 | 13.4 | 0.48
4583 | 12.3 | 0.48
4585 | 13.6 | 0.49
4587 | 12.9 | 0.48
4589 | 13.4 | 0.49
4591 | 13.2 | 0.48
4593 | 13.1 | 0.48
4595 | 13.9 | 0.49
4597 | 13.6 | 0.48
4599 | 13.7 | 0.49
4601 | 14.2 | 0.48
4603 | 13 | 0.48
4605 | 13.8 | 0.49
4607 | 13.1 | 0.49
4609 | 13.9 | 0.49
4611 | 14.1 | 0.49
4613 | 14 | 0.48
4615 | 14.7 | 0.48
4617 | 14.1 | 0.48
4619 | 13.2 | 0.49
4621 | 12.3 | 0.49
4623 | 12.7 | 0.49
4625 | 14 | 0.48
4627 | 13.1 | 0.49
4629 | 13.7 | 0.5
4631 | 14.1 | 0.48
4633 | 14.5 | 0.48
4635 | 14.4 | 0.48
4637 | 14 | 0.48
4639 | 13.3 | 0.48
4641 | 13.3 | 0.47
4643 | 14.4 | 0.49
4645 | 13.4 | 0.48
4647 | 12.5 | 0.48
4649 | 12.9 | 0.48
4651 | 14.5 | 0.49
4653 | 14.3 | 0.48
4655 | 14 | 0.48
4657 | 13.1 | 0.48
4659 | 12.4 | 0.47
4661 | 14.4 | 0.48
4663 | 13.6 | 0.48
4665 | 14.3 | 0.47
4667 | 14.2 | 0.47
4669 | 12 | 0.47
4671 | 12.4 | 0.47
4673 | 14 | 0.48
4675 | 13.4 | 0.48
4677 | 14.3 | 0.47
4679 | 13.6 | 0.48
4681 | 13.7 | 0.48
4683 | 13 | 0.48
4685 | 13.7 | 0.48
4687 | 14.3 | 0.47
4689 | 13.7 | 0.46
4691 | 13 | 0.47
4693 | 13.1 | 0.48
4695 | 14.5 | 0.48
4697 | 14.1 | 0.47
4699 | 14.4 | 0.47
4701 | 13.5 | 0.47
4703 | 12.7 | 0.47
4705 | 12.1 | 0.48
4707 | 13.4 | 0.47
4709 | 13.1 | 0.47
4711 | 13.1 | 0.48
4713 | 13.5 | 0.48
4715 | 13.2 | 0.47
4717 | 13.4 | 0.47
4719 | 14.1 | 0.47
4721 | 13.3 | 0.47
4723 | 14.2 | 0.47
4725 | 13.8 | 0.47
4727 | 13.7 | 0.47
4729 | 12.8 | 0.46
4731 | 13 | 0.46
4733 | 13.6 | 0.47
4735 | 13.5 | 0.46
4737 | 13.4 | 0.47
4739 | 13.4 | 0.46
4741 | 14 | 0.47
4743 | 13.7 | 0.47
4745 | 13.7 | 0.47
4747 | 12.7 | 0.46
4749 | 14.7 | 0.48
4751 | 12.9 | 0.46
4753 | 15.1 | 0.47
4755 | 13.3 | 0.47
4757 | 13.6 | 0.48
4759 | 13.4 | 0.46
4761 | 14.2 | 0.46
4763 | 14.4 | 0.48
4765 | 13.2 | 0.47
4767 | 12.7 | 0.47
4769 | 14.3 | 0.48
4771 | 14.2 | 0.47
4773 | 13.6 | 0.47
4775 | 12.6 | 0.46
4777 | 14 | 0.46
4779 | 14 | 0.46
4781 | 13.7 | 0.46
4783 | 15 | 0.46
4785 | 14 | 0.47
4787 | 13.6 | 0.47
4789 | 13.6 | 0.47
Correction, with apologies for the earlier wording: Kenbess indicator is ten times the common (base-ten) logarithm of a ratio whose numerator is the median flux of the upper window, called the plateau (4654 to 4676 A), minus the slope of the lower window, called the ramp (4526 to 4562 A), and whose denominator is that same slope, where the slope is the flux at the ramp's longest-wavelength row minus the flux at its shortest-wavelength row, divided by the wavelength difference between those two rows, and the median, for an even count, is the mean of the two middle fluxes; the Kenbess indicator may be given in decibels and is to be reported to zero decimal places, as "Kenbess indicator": 31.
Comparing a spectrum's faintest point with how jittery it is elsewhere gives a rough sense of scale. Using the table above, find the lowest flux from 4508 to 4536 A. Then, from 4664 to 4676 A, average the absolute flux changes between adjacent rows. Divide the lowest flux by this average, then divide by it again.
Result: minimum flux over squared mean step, 13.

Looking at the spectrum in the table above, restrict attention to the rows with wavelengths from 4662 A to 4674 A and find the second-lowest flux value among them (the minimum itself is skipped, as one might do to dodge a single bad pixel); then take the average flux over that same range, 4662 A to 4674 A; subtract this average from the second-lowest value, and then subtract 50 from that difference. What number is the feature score -51.0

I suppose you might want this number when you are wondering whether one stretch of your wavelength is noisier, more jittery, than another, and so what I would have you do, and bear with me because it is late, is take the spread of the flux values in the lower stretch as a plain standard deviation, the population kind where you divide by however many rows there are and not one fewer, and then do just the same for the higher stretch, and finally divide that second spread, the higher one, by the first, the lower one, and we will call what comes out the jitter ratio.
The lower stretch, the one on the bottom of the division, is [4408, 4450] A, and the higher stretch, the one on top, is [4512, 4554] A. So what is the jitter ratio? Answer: 1.03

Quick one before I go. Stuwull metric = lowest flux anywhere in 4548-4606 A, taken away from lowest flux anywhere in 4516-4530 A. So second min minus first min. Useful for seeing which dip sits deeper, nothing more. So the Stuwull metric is 0.20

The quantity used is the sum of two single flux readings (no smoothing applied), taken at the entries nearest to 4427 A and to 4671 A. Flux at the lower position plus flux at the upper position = 25.6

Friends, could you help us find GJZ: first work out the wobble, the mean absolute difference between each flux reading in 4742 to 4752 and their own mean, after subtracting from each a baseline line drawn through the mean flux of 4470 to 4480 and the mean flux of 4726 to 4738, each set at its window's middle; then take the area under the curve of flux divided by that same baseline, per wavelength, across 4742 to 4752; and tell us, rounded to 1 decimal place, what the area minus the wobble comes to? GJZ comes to 9.6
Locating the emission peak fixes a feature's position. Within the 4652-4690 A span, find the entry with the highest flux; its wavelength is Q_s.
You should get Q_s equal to 4661 A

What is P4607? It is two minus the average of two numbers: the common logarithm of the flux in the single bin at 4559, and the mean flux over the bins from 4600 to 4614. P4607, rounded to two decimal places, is -5.45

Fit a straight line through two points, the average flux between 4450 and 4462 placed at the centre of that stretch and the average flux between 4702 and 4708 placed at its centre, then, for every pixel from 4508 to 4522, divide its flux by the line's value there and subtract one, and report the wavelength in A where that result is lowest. 4519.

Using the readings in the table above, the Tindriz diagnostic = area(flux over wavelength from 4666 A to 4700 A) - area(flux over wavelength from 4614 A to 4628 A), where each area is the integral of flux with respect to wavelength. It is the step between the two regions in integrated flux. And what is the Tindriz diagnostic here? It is 275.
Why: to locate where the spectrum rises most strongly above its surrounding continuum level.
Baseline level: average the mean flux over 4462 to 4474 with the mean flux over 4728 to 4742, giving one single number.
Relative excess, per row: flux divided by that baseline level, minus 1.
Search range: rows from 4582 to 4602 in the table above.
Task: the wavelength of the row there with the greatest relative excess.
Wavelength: 4601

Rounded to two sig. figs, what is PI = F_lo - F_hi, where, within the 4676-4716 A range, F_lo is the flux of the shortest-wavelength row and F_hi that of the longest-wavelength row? 1.1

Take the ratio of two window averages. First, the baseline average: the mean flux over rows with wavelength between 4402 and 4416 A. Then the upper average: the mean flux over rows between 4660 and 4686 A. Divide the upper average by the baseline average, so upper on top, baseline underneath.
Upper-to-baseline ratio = 1.07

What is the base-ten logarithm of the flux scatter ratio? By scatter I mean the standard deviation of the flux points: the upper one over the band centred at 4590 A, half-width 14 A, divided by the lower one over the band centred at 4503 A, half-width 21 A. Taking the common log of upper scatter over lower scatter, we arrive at -0.18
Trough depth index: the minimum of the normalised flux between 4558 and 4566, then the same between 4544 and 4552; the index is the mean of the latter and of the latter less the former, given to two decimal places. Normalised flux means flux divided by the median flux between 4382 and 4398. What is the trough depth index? 0.48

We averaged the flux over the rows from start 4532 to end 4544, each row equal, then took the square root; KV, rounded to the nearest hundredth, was 3.62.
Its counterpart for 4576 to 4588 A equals 3.65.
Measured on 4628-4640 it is 3.74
